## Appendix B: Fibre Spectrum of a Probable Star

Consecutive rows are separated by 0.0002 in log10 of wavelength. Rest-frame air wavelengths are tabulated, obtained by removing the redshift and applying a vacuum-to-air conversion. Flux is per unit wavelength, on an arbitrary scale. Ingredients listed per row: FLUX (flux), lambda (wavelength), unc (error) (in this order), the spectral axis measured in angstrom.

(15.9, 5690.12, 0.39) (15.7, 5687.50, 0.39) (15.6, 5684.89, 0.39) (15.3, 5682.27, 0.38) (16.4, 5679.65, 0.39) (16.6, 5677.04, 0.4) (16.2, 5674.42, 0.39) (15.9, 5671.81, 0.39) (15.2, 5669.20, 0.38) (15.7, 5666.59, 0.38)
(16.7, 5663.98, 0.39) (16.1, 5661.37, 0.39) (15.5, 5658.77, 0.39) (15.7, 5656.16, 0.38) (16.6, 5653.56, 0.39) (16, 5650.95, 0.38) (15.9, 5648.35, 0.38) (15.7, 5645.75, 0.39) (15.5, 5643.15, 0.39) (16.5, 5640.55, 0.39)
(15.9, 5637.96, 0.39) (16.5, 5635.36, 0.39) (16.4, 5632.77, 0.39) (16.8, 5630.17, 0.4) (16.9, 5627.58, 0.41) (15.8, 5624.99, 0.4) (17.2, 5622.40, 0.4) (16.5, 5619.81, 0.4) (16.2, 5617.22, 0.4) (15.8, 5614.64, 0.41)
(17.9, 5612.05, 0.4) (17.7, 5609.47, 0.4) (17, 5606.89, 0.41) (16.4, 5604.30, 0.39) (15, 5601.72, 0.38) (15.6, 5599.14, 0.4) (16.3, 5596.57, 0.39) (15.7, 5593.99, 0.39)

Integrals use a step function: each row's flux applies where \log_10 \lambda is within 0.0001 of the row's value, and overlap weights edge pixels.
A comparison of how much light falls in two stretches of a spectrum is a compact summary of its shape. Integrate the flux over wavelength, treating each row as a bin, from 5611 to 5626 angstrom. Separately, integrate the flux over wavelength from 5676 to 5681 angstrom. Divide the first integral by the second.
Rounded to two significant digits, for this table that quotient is 3.0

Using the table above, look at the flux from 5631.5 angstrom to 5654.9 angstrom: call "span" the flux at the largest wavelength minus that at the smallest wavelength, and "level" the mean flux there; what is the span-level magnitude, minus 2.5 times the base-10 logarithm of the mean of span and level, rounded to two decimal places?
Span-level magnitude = -2.28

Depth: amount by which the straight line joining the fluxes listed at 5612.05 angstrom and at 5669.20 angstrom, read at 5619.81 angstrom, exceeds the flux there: 1.03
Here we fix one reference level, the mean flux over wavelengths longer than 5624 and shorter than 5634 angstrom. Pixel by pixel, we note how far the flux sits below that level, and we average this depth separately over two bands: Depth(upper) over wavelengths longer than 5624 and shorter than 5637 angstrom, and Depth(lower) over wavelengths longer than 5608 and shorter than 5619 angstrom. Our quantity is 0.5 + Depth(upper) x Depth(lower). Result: 0.50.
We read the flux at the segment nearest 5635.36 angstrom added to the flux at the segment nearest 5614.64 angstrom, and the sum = 32.3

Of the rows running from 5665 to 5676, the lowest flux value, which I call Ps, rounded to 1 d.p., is 15.2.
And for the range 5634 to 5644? 15.5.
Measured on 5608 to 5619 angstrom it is 15.8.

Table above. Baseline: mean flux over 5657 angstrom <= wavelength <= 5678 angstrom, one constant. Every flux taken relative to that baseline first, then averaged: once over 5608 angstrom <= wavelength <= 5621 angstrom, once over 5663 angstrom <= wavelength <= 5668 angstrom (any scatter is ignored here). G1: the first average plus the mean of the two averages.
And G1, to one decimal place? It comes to 1.4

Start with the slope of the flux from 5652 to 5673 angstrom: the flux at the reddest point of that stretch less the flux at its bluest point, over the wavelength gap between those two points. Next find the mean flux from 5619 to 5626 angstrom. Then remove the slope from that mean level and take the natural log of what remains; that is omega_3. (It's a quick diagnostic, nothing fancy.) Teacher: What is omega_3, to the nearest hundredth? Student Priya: 2.81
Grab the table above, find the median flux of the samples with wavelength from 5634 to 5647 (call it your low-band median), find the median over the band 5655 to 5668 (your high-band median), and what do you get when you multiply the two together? 250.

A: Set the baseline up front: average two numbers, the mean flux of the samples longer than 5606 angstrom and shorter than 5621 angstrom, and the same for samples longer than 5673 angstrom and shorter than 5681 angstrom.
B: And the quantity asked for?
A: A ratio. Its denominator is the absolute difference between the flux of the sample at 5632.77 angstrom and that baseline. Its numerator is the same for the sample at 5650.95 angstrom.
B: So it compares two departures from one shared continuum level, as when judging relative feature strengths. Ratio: 2.8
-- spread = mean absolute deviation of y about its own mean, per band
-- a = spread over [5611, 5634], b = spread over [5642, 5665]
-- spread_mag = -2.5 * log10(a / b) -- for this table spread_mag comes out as -0.47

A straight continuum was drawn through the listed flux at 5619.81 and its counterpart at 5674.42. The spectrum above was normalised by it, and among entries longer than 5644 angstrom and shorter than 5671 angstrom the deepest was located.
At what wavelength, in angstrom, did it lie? 5669.20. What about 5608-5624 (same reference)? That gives 5614.64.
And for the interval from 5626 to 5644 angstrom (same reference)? 5643.15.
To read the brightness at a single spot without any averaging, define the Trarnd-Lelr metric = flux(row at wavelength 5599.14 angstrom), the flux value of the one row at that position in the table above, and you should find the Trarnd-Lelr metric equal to 15.6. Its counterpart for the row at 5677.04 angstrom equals 16.6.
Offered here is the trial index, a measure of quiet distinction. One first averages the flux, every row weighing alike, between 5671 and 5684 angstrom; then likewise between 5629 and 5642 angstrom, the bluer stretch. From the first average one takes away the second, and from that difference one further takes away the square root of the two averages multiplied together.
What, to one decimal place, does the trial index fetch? -16.6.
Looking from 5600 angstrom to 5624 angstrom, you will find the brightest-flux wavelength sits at 5612.05 angstrom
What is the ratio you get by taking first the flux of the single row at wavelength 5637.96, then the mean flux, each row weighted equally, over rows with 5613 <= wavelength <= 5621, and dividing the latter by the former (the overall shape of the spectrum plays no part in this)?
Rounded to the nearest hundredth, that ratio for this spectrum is 1.02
